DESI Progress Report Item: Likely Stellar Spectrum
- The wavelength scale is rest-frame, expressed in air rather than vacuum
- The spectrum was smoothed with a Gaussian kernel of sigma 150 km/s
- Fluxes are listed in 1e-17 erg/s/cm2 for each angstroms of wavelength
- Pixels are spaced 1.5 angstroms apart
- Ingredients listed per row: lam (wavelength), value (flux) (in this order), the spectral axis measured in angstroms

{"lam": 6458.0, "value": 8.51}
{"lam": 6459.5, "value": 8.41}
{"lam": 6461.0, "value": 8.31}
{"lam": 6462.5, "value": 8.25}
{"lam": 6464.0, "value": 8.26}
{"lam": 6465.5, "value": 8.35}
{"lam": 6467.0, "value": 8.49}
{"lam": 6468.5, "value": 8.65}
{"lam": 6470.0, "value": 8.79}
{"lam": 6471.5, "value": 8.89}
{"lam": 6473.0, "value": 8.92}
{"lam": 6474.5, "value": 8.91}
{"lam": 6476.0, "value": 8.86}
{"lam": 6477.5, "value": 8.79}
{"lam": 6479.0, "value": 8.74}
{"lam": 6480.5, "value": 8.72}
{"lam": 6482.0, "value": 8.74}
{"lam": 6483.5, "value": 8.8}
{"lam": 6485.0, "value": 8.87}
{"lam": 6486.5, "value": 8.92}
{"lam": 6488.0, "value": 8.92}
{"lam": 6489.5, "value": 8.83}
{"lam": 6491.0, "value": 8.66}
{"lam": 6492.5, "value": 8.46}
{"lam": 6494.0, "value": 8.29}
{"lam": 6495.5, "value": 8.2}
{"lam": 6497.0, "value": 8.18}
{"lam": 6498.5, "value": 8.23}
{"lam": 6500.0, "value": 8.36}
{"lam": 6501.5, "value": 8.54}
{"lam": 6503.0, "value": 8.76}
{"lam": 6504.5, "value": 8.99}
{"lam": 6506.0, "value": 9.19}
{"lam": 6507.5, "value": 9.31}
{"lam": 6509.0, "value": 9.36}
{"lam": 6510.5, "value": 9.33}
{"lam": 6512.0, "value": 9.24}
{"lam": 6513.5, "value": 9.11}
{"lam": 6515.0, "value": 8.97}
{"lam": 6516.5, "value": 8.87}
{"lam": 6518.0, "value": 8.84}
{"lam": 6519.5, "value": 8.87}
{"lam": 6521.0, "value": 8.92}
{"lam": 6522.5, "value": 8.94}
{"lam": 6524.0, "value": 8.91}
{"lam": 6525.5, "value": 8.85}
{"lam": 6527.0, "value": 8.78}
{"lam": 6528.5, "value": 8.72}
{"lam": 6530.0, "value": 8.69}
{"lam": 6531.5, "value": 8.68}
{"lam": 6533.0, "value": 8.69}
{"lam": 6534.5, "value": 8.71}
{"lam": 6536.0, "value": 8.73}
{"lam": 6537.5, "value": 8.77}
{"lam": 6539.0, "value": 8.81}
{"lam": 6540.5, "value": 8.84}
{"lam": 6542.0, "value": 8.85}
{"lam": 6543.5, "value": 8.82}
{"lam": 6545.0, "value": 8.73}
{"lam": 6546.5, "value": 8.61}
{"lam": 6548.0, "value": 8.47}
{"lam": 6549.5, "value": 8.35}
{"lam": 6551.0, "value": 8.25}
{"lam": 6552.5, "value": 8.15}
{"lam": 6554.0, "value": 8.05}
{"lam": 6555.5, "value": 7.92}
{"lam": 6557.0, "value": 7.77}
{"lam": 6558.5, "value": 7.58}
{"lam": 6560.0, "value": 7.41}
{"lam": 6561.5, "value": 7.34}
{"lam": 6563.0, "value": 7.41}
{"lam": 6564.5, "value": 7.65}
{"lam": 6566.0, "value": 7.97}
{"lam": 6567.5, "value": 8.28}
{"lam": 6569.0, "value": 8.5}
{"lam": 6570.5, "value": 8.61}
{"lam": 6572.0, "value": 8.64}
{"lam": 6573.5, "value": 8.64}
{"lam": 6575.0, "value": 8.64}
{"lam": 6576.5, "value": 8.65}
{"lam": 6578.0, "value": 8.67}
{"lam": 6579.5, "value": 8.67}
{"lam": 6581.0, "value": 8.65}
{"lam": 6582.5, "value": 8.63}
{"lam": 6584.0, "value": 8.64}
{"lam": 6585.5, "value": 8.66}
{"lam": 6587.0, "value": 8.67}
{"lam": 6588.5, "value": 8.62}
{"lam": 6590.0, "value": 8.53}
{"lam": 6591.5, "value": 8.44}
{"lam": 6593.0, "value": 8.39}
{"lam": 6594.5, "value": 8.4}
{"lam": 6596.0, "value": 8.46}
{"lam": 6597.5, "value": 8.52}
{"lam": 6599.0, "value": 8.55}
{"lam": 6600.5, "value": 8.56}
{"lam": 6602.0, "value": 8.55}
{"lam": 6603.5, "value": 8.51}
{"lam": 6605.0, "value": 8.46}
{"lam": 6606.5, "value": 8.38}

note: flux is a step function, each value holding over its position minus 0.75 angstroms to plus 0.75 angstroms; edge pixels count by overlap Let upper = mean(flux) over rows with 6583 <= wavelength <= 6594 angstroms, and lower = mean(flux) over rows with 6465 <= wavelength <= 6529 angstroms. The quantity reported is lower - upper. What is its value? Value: 0.23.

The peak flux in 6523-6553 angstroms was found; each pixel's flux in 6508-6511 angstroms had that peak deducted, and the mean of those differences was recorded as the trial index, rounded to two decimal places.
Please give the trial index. 0.43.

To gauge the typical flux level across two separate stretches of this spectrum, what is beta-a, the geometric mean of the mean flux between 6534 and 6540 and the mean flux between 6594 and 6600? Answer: 8.62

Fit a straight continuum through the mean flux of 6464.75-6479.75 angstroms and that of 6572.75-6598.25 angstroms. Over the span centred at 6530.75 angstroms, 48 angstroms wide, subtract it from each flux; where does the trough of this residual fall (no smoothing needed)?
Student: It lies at 6554.0 angstroms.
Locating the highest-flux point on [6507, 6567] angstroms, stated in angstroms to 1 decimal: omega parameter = 6509.0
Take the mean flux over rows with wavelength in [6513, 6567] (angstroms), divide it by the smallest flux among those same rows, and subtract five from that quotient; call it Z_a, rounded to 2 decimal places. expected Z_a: -3.85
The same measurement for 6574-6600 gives -3.98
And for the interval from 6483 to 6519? -3.92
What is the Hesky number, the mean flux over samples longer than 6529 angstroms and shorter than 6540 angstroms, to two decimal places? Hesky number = 8.73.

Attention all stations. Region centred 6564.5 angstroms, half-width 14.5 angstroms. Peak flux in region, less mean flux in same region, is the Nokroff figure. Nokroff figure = 0.6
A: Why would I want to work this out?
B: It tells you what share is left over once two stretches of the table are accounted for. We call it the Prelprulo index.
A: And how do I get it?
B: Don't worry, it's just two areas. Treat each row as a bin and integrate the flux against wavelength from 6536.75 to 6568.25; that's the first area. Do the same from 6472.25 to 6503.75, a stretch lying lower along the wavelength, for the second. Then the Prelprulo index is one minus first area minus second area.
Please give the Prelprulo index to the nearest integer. -530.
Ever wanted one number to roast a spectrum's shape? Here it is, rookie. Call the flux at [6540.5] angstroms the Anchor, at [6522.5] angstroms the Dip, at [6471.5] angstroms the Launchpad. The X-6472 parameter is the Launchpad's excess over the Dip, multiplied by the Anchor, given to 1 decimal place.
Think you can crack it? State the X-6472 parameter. -0.4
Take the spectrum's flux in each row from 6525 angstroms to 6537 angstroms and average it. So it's 8.73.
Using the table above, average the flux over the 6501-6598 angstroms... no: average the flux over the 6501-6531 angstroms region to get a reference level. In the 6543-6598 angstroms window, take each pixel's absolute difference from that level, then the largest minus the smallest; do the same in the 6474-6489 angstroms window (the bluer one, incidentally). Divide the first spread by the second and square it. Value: 55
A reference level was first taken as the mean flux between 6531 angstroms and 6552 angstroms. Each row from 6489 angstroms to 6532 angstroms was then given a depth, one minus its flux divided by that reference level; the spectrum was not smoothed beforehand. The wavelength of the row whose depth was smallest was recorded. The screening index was 6509.0 angstroms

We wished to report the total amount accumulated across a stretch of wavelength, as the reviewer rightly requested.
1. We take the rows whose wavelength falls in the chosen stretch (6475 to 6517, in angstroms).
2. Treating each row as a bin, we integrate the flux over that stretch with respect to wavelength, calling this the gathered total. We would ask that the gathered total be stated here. 369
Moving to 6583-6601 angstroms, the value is 154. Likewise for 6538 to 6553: 129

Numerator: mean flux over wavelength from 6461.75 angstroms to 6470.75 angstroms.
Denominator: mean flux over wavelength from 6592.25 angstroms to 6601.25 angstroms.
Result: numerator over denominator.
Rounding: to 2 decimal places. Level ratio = 1.00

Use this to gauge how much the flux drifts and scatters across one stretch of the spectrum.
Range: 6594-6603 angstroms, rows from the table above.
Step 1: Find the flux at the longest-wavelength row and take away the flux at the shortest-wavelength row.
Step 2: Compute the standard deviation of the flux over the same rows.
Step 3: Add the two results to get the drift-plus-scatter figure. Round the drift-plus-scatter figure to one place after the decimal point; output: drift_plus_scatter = 0.2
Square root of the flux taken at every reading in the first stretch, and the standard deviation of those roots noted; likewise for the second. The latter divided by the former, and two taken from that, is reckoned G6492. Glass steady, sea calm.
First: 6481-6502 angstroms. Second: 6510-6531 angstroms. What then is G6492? -1.4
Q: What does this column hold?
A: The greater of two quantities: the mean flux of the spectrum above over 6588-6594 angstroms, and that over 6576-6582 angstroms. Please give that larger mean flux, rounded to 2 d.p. 8.66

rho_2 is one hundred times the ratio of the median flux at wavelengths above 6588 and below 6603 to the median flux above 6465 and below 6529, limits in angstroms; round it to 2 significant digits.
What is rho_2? 96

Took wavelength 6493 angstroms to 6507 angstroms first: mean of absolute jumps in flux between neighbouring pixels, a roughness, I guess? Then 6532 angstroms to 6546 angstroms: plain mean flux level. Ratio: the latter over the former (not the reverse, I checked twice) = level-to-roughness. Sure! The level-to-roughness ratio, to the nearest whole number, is 63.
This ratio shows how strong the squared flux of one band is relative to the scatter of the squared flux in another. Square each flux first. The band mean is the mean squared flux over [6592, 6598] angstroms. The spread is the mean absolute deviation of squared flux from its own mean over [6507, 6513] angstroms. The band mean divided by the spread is 109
